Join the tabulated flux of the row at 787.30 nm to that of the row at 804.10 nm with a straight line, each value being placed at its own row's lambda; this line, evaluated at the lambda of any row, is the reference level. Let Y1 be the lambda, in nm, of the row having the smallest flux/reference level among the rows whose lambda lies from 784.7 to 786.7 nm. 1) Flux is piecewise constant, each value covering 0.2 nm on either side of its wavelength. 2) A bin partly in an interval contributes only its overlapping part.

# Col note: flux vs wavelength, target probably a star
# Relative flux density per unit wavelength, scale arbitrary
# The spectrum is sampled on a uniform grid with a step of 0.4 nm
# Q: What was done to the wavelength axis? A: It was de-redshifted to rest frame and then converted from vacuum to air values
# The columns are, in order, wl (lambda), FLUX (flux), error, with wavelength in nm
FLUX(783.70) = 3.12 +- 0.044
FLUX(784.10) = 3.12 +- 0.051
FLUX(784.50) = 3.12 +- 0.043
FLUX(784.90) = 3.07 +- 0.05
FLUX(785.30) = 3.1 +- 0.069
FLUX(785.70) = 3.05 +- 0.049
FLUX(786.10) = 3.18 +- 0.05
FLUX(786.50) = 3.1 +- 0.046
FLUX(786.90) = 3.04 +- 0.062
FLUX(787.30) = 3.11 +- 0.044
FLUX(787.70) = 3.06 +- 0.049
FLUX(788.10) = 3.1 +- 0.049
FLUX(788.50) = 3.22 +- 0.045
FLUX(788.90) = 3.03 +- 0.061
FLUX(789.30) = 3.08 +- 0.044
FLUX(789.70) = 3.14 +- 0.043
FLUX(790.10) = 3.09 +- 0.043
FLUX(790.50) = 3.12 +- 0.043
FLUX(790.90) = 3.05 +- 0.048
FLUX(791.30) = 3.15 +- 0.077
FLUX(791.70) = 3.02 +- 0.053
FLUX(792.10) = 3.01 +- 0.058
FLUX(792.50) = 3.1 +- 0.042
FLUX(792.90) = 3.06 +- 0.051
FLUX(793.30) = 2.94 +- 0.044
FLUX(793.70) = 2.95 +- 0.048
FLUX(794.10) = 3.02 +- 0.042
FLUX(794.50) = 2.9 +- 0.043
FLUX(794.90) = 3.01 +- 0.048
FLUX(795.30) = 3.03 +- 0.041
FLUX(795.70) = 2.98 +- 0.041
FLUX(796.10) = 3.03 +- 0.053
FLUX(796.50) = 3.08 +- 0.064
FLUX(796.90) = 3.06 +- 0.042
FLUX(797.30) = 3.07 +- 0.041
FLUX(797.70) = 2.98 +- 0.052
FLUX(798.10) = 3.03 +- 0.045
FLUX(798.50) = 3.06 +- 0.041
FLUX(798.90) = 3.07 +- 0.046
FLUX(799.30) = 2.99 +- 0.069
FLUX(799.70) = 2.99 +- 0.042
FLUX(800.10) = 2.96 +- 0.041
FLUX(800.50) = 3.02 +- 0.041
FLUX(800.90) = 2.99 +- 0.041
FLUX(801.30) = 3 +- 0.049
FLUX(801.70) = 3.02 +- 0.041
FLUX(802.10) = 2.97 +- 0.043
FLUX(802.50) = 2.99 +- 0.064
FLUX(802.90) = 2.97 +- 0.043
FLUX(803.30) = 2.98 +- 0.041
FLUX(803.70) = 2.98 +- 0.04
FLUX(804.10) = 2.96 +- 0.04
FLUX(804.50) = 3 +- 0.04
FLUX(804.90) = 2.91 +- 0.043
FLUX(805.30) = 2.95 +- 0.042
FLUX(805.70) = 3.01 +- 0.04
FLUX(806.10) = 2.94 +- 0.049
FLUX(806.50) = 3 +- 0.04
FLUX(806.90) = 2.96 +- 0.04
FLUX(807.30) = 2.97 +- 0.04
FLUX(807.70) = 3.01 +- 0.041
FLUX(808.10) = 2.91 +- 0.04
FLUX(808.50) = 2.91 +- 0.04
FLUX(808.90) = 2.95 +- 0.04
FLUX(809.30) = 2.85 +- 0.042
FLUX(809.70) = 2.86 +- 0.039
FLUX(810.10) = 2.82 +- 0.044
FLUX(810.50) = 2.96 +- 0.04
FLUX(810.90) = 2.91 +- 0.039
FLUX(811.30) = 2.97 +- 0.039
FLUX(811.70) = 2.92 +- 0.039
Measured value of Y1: 785.70 nm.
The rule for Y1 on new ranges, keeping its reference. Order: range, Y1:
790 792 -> 791.70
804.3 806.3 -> 804.90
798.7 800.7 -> 800.10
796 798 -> 797.70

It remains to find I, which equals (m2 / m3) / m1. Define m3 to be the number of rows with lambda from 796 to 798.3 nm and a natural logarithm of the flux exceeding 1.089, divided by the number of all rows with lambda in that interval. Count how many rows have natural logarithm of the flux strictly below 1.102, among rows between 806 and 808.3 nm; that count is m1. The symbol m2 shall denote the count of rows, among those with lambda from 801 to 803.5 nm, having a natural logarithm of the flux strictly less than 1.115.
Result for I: 1.00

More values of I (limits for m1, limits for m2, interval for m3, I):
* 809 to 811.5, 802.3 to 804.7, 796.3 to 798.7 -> 1.00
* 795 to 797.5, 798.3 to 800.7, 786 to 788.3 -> 4.00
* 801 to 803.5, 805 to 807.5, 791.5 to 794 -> 1.80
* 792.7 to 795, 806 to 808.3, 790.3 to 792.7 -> 1.50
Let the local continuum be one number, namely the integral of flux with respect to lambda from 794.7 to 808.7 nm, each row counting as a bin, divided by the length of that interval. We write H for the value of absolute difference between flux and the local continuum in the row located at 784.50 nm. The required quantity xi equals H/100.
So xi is 0.0013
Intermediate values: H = 0.126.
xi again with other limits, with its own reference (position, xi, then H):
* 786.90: 0.0005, 0.046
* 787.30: 0.0012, 0.116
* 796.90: 0.0007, 0.066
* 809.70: 0.0013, 0.134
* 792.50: 0.0011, 0.106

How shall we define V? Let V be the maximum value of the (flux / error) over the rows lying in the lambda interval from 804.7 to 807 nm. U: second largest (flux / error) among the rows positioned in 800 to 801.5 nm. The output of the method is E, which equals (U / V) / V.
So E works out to 0.0129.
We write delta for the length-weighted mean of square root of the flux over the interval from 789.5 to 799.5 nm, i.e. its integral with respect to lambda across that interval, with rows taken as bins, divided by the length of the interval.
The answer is 1.74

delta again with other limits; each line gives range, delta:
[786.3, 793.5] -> 1.75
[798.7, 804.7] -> 1.73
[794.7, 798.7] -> 1.74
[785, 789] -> 1.76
